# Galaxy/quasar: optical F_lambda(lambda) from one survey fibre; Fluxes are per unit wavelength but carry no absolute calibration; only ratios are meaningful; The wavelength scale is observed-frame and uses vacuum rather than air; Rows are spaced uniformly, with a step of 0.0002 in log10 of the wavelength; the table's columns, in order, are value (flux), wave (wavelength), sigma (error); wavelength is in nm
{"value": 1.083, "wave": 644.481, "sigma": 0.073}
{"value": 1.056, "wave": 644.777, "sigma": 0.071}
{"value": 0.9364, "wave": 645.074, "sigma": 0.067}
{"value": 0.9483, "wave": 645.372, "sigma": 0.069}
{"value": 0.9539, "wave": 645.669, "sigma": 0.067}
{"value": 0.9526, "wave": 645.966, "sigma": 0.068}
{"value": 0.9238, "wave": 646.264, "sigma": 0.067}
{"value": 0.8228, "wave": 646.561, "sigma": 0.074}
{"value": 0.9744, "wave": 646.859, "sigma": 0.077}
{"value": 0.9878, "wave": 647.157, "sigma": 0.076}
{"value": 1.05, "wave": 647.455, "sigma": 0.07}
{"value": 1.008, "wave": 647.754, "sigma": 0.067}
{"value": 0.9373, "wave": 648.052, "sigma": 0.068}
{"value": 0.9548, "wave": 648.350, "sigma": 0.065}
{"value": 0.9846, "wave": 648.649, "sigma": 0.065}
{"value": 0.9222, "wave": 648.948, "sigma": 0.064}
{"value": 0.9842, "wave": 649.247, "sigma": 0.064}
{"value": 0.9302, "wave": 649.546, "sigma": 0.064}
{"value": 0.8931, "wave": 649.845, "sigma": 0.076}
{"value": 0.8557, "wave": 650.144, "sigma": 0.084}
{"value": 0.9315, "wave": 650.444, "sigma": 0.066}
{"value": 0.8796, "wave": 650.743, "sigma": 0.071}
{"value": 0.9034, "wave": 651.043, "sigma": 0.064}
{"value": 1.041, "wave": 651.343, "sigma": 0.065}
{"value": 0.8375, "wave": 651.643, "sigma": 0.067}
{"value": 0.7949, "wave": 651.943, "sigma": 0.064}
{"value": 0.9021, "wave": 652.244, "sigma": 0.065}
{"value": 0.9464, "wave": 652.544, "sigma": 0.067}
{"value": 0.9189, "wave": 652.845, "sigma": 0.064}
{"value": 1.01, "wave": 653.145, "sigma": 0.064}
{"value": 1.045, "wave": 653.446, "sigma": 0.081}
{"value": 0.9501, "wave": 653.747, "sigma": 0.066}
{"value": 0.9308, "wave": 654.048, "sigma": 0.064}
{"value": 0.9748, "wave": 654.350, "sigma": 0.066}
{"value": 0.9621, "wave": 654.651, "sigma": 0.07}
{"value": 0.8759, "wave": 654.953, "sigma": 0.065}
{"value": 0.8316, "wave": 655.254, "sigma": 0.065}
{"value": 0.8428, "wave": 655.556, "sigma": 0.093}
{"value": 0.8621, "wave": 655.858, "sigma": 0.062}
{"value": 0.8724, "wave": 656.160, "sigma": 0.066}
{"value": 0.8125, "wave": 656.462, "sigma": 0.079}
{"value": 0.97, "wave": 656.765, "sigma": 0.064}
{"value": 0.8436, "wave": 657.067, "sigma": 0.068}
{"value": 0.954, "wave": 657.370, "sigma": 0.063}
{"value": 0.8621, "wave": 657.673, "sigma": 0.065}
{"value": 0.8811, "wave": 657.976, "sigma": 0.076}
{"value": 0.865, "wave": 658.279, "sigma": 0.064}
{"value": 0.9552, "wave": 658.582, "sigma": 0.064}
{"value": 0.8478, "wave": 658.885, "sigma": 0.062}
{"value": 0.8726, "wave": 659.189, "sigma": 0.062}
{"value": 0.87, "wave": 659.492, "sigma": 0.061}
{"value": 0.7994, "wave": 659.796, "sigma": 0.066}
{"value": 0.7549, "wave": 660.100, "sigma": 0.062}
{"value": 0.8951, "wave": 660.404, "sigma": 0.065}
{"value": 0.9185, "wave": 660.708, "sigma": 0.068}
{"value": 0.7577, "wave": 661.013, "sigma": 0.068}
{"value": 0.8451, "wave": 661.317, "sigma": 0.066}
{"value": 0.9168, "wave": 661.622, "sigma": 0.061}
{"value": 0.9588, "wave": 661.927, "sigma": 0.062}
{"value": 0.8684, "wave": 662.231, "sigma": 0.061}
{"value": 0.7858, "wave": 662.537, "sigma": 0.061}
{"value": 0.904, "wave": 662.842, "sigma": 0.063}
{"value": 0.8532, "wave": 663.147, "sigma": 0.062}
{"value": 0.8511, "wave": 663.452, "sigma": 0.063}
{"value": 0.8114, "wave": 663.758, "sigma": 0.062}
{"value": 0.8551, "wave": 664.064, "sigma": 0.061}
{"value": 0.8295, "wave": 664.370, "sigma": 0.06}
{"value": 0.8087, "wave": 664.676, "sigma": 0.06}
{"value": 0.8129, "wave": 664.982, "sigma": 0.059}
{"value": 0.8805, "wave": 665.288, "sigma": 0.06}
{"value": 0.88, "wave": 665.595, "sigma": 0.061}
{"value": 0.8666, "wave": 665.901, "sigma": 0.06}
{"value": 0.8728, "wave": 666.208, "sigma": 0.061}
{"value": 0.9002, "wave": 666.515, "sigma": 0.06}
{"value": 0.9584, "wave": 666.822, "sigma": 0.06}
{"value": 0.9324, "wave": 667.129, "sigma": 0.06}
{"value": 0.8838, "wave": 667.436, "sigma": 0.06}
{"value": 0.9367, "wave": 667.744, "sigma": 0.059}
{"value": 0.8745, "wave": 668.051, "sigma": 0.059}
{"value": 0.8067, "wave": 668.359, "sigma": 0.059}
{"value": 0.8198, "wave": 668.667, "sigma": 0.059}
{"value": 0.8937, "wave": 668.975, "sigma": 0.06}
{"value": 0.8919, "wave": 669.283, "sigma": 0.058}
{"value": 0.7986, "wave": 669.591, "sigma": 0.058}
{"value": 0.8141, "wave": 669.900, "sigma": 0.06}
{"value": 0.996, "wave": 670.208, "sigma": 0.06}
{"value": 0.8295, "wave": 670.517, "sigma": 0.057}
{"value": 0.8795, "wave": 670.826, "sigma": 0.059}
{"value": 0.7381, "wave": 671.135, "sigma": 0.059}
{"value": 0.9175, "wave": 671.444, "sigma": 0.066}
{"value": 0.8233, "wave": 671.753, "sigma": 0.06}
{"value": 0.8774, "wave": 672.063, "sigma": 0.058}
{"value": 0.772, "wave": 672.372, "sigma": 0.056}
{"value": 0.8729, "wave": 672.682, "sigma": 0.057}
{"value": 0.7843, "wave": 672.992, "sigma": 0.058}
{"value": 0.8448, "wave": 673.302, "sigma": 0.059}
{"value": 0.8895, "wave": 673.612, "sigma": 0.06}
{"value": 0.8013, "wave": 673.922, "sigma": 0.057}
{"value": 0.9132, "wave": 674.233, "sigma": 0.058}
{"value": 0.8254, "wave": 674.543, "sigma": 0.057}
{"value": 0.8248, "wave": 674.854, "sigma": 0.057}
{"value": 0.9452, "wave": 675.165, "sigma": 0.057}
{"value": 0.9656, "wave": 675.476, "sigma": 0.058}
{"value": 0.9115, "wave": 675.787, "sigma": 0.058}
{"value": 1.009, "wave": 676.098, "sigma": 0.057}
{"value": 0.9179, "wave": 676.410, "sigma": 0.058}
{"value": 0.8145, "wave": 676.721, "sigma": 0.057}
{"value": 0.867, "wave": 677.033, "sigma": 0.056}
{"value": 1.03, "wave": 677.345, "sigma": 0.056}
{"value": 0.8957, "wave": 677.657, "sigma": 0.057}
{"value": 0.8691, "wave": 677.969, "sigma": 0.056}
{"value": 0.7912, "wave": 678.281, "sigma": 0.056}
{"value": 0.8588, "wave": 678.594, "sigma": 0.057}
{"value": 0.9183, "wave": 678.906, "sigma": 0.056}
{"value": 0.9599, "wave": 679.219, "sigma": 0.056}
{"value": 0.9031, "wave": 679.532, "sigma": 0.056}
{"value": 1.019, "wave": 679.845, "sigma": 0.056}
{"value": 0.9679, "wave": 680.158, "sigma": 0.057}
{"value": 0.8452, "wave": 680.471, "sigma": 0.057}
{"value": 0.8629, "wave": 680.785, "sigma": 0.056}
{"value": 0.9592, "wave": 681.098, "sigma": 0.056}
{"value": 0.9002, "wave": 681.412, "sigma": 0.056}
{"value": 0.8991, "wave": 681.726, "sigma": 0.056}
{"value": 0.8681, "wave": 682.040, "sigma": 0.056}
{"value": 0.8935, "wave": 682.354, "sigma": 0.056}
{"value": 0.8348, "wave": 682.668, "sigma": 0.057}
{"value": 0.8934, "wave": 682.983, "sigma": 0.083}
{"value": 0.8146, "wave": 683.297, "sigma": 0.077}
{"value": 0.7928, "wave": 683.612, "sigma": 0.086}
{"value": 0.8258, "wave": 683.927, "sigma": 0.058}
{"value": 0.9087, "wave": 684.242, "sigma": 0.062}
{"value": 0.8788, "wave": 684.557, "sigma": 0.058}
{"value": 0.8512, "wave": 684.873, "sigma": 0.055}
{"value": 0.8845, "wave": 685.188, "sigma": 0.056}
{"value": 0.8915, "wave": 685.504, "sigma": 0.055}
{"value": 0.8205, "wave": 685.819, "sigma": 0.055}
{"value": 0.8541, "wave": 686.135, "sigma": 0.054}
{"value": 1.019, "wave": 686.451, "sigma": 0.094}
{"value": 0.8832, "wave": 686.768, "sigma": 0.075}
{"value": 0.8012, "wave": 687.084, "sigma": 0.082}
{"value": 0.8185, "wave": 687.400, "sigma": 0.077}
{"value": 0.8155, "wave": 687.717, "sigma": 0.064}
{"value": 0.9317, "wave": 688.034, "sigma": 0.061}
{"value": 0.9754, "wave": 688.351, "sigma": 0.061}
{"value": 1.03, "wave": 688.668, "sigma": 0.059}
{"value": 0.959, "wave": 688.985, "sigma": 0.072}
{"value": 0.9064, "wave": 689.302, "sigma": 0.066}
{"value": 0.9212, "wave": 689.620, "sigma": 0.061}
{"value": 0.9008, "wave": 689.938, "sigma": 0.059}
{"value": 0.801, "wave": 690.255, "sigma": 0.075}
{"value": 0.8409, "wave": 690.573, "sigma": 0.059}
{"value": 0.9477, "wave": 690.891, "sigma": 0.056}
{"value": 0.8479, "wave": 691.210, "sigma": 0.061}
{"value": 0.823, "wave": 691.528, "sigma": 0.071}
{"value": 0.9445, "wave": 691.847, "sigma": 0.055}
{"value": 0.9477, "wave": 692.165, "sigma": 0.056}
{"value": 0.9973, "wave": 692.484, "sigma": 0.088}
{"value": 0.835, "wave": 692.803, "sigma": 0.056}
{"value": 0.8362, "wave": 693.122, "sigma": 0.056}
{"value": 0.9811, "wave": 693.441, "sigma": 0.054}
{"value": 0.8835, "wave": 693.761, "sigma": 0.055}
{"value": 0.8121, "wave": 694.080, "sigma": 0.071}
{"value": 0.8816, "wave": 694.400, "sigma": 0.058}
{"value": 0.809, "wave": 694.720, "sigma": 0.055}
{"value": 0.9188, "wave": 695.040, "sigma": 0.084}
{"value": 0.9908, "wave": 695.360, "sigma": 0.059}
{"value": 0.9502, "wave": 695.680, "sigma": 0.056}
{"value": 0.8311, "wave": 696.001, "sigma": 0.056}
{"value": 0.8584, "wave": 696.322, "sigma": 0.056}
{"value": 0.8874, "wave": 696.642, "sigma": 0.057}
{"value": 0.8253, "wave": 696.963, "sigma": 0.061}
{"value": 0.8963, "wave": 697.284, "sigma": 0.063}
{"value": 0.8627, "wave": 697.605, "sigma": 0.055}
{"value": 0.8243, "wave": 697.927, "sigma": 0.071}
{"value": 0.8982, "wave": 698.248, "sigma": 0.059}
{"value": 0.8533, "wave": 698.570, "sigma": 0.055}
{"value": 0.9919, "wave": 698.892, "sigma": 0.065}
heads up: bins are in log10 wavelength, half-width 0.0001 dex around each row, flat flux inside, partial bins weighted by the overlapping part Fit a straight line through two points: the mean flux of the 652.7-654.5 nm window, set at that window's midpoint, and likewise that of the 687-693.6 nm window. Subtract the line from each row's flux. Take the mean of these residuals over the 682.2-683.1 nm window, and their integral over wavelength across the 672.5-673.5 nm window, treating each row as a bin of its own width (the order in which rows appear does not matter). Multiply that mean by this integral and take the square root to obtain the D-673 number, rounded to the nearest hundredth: 0.06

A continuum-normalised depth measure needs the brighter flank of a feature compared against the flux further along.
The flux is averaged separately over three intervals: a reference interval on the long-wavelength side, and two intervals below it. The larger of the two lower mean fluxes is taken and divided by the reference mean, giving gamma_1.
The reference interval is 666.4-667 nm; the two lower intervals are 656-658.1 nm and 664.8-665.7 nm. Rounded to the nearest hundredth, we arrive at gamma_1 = 0.95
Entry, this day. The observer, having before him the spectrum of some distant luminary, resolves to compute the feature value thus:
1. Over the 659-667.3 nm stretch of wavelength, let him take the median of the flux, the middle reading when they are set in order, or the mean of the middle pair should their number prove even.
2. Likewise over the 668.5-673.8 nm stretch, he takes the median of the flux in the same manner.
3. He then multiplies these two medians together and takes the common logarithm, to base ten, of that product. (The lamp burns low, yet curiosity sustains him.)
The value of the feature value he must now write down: -0.13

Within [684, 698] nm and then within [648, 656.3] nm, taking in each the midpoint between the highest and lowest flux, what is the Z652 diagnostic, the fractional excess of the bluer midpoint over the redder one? 0.00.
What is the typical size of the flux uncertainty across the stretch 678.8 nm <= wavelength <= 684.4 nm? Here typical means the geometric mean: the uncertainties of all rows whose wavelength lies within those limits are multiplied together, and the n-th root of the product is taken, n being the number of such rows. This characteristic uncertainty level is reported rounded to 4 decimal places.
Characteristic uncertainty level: 0.0603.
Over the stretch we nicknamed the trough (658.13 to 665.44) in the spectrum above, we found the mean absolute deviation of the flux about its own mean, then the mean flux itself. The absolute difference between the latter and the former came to 0.81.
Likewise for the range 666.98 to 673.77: 0.81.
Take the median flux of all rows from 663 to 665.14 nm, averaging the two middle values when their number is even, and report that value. 0.83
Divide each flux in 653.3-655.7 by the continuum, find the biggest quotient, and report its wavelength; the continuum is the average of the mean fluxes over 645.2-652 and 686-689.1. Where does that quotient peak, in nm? 653.446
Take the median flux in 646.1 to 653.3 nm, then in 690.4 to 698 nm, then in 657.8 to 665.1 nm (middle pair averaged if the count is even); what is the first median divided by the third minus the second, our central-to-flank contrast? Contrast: -52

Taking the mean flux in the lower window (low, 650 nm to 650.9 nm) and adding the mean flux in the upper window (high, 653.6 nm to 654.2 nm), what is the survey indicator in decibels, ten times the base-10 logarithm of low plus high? 2.62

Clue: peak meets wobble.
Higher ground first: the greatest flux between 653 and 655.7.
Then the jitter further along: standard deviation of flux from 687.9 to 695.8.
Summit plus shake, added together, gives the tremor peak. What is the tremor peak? 1.11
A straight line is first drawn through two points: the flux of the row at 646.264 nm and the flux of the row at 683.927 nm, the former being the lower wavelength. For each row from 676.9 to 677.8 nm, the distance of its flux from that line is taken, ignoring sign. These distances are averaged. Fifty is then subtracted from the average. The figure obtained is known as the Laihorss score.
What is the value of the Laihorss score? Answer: -49.91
